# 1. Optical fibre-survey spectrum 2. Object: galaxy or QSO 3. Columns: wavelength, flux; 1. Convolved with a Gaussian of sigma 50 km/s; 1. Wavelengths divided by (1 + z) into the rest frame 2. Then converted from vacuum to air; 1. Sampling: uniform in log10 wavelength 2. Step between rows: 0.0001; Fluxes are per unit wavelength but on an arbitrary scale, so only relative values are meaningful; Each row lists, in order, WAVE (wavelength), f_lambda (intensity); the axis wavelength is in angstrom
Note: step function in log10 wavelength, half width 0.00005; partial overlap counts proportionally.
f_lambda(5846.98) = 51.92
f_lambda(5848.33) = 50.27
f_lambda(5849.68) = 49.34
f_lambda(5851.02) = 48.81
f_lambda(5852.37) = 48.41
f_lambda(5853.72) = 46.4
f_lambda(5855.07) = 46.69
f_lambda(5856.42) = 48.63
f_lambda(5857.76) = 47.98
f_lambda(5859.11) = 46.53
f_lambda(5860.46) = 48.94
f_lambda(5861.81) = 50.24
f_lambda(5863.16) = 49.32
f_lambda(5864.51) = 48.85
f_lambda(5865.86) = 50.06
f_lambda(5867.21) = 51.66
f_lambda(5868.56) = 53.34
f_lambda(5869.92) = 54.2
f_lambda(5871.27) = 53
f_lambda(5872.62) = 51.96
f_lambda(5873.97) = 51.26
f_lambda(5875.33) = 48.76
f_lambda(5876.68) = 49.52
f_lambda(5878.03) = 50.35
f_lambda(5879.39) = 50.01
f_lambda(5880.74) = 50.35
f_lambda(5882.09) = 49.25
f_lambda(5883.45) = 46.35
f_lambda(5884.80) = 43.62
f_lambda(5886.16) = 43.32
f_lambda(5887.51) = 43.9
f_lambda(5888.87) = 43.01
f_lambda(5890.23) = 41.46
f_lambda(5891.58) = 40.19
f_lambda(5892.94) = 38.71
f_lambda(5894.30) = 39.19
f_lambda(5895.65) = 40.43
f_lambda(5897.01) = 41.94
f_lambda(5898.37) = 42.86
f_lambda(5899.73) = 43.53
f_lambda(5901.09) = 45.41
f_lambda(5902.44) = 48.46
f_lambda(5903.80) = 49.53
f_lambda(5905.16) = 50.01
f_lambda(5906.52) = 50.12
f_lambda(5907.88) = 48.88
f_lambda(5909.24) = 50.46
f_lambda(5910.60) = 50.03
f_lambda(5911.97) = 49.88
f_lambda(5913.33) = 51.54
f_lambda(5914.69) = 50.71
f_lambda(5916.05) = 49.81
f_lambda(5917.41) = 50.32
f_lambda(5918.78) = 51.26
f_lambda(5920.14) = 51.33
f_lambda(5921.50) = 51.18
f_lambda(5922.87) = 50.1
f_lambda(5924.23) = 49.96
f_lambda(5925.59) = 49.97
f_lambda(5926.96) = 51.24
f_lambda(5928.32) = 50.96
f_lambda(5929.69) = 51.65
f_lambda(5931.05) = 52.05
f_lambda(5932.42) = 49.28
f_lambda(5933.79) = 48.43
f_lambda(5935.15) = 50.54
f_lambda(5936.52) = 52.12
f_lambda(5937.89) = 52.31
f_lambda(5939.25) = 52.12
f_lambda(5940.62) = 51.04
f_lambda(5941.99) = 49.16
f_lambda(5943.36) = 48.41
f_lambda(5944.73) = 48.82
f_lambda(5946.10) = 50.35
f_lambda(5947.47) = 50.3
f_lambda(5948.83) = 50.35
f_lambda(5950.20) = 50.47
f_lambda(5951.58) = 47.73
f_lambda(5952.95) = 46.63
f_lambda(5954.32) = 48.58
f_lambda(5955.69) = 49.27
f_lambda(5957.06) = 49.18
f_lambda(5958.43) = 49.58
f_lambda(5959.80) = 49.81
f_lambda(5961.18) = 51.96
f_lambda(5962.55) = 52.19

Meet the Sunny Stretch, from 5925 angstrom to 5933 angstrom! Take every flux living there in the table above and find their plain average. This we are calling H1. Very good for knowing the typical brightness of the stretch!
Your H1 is 50.9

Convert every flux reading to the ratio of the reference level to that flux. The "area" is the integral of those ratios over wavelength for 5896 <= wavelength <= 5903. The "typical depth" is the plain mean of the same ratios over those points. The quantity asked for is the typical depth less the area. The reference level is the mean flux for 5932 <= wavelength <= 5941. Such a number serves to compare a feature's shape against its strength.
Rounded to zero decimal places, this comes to -7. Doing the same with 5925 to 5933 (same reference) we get -7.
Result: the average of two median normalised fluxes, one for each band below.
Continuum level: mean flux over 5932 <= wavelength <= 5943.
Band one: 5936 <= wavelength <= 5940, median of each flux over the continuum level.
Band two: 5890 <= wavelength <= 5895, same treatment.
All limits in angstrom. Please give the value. 0.91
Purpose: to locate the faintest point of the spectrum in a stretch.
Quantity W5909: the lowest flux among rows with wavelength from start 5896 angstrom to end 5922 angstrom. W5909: 41.94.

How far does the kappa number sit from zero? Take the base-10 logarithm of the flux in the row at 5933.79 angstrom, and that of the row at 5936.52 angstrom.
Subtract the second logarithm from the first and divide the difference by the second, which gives -0.02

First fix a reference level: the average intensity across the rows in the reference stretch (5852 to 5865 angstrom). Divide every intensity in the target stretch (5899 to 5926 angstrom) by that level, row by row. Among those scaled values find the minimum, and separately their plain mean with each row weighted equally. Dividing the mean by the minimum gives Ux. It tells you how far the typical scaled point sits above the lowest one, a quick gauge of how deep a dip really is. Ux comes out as 1.14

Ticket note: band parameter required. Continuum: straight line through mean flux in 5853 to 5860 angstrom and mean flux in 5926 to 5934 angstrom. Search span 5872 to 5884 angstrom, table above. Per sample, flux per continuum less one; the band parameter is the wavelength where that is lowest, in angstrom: 5883.45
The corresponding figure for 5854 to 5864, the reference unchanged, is 5859.11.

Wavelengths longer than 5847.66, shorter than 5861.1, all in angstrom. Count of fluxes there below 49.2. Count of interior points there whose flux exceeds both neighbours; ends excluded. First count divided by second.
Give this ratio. 8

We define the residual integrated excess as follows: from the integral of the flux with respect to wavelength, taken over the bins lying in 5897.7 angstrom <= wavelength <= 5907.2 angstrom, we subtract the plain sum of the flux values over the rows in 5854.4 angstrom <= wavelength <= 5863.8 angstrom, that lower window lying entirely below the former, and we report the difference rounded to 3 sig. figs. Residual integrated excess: 110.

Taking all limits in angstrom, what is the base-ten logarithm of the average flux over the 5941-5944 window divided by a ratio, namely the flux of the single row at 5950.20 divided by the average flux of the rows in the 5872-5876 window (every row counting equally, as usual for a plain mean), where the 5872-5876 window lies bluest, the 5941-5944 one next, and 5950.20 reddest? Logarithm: 1.69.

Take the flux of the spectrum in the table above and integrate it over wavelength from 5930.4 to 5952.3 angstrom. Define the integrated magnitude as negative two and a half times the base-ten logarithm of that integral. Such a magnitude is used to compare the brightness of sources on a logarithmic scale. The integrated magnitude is -7.60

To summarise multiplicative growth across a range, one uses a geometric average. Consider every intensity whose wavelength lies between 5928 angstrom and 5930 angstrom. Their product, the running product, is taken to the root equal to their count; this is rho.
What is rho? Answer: 51.3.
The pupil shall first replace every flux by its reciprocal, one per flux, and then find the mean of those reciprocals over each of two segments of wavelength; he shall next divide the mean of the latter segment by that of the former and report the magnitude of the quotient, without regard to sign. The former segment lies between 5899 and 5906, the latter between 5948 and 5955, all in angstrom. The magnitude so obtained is 0.970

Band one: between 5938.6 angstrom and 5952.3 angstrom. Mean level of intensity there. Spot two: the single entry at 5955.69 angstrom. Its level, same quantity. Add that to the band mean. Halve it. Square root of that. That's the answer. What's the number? 7.04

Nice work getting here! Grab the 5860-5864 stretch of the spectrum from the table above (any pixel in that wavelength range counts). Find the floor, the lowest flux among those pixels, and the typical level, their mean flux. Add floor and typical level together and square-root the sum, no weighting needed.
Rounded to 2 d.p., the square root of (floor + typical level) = 9.92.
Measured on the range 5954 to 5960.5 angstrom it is 9.89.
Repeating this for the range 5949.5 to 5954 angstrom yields 9.74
